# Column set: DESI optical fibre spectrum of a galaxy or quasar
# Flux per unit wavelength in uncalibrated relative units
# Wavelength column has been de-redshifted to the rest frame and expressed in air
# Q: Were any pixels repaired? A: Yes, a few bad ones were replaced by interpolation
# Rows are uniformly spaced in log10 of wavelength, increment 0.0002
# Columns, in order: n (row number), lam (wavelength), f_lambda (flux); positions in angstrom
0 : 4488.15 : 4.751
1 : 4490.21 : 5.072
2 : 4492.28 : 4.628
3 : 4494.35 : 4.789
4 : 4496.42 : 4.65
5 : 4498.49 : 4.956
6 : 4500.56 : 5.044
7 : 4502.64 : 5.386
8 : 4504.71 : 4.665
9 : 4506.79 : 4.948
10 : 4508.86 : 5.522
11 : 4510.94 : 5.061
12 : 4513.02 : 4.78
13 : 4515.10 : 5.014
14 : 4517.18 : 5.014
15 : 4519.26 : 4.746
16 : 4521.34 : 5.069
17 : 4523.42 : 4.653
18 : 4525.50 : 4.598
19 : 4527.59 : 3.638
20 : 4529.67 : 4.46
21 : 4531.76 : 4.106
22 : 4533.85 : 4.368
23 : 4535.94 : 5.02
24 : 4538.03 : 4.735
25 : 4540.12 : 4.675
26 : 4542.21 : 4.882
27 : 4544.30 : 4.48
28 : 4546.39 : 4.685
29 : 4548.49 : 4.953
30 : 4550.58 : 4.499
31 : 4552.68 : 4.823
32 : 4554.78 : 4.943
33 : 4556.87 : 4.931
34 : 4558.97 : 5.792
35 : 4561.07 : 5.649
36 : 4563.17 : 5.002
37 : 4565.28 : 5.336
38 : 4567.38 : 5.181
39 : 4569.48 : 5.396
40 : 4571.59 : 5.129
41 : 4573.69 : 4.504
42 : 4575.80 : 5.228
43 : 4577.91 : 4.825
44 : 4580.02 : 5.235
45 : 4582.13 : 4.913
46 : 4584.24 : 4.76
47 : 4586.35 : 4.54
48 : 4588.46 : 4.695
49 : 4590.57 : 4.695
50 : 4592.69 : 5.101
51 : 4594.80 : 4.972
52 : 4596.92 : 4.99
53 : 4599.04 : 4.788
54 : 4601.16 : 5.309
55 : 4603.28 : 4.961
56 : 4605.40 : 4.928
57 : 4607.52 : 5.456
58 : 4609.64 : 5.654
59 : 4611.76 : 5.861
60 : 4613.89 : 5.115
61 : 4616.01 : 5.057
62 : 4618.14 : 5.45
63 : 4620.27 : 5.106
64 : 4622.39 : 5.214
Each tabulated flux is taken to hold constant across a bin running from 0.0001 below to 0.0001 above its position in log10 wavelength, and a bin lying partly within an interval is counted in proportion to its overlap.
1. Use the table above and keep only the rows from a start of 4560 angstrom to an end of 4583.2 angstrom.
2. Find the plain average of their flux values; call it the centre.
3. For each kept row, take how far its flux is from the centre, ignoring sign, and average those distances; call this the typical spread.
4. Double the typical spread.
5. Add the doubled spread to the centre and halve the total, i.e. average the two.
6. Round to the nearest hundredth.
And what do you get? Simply 2.79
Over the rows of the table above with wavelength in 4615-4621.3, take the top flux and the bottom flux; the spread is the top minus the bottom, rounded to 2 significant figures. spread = 0.39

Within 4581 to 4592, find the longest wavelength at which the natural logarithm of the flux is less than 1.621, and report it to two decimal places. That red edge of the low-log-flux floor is 4590.57 angstrom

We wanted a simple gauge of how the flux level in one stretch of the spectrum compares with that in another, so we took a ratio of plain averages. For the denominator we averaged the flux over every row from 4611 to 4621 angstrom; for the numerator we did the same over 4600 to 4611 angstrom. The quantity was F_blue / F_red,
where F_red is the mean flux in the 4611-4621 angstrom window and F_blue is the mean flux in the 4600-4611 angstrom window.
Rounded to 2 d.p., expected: 0.99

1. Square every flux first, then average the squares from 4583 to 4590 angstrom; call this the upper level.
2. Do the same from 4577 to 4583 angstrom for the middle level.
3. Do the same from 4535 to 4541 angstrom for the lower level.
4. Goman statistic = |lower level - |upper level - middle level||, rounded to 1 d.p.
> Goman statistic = 20.0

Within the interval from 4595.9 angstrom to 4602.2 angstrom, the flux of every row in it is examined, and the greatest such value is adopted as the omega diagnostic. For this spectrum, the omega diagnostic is 5.309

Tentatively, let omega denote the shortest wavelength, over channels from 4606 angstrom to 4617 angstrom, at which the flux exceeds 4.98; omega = 4607.52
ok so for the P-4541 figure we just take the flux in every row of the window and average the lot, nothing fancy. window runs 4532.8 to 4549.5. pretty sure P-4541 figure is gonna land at 4.72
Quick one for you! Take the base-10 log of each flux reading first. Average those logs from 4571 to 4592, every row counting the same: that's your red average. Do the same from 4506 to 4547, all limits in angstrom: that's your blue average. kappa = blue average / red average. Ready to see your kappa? 0.98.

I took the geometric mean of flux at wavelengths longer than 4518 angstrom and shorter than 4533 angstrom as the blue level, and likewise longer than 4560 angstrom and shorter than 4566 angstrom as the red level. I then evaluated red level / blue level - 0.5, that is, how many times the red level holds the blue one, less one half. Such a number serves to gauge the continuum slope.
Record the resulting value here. 0.70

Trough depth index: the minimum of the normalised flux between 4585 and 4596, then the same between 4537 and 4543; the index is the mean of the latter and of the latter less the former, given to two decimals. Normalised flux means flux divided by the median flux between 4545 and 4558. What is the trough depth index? 0.49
